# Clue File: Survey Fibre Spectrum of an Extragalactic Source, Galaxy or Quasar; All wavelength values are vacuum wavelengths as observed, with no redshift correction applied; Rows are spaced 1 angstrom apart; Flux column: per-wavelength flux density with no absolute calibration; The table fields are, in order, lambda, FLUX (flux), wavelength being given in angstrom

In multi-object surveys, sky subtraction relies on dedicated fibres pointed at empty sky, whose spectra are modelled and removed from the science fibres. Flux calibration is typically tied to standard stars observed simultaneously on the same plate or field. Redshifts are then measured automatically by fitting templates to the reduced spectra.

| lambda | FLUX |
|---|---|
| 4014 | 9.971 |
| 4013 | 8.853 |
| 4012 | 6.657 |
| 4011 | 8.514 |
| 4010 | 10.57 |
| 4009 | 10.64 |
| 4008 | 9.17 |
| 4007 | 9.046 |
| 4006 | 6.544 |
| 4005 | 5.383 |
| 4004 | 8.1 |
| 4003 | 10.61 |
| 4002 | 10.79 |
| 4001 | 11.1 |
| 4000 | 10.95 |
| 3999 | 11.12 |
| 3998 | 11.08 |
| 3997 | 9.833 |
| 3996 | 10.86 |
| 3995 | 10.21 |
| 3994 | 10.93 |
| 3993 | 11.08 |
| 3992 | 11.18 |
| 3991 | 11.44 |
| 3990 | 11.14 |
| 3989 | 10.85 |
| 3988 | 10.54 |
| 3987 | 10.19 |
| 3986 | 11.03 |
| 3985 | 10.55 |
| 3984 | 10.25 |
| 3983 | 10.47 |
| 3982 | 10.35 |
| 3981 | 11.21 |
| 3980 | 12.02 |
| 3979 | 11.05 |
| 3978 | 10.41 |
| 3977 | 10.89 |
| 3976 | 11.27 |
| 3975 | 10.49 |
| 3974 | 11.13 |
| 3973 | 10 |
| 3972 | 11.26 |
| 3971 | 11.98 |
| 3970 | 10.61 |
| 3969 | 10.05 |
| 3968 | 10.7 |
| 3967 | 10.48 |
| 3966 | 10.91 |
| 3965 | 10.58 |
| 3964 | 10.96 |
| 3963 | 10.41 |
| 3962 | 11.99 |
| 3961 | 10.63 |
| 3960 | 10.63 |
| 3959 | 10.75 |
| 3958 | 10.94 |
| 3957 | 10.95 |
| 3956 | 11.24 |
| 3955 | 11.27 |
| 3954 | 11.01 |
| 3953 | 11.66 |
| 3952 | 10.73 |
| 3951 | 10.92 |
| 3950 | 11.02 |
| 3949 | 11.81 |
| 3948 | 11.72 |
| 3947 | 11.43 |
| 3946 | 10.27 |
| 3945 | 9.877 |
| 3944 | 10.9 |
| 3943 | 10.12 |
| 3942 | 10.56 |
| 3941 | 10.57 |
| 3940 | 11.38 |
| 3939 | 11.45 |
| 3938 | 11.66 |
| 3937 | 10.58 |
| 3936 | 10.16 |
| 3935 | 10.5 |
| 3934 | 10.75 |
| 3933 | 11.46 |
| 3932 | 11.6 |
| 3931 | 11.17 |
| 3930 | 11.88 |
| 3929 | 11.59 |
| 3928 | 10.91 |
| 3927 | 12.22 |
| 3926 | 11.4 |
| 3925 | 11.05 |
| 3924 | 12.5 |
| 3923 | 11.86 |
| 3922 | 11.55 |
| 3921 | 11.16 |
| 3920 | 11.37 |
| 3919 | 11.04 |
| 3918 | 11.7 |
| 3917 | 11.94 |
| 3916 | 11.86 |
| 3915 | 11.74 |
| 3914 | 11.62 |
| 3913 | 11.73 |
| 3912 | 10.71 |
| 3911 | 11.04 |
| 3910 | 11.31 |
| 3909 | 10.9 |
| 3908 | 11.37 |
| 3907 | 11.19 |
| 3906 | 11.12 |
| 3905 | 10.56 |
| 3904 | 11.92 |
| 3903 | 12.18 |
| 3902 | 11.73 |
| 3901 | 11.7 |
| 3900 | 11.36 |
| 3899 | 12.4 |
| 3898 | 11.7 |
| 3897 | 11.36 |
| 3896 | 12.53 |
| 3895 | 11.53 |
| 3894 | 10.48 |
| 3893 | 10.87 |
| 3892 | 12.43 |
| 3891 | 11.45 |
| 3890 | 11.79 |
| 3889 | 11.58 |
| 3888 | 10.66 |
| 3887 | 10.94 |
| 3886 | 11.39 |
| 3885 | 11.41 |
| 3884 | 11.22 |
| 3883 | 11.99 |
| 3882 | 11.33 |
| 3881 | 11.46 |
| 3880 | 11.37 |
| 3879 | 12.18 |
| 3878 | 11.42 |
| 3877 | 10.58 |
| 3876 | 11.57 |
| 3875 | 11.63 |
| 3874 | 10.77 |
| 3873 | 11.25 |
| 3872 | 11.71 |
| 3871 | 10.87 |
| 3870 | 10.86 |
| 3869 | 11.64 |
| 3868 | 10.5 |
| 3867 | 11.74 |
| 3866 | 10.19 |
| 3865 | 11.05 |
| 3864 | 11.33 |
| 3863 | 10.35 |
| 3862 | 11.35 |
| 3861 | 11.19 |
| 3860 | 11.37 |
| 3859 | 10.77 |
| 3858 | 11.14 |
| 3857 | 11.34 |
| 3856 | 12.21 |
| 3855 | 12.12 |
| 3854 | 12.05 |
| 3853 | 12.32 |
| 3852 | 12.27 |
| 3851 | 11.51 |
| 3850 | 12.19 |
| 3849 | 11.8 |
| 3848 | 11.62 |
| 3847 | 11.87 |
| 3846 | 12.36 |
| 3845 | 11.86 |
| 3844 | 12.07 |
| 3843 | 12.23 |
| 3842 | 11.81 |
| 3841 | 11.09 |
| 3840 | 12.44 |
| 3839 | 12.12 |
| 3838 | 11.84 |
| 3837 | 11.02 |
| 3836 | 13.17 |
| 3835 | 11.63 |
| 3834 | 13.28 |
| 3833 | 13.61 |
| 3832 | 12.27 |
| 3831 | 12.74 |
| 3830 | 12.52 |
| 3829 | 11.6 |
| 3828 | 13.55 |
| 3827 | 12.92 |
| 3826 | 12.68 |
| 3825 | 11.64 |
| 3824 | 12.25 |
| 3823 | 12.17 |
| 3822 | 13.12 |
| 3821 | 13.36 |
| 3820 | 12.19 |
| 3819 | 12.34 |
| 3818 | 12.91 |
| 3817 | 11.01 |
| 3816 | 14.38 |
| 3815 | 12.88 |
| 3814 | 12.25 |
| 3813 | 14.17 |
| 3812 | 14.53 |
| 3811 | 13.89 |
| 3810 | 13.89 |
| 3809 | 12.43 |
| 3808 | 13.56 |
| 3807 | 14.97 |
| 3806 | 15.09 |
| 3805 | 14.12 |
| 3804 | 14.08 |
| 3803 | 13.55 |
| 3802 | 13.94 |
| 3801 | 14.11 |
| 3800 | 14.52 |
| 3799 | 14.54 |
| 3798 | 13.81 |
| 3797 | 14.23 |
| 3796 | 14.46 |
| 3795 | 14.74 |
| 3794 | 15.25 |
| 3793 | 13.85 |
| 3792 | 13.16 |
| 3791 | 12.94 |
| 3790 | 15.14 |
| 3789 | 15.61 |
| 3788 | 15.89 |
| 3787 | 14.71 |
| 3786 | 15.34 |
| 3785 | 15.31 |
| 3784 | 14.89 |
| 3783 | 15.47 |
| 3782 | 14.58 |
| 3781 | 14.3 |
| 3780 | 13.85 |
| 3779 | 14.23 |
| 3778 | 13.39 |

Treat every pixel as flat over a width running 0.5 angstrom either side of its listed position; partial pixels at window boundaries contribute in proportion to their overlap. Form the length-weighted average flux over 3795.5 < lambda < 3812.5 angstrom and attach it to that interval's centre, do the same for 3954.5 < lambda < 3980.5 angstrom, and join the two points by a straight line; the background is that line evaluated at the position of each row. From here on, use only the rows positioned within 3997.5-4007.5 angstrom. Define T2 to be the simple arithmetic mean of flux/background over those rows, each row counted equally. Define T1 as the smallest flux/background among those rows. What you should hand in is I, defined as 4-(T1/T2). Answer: 3.43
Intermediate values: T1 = 0.53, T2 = 0.93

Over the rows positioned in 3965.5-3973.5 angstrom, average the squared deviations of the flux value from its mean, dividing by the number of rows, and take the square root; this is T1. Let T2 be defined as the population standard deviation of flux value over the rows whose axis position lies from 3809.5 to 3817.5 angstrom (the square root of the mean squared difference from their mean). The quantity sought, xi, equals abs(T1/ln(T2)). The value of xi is 4.3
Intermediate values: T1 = 0.61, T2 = 1.15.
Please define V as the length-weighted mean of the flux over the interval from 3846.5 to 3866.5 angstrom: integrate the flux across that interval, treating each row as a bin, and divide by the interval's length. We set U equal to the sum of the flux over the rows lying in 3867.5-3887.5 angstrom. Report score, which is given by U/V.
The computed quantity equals 19.7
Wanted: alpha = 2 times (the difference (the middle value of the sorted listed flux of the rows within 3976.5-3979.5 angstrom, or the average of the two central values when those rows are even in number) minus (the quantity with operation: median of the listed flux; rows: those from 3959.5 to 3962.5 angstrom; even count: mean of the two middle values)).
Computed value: 1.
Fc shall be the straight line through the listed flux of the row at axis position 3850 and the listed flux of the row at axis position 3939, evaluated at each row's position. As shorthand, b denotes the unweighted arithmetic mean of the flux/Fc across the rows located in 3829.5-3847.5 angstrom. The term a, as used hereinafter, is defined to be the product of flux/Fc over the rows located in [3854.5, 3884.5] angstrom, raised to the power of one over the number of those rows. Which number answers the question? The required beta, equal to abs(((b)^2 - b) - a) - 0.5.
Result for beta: 0.44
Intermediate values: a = 0.937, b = 0.99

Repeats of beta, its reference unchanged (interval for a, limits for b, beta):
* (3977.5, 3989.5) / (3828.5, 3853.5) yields 0.48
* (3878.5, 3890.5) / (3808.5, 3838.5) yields 0.43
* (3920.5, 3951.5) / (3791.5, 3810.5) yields 0.34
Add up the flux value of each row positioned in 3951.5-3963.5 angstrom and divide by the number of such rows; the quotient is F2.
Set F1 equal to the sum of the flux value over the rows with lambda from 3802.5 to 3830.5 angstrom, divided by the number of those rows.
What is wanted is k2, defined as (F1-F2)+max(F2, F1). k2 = 15.3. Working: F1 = 13.1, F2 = 11.0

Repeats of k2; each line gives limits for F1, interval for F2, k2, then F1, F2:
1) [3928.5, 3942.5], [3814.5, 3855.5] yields 11.1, 11.1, 12.3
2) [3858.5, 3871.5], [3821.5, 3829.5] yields 11.0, 11.0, 12.5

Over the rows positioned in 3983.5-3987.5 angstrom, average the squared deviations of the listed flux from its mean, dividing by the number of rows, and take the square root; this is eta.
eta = 0.33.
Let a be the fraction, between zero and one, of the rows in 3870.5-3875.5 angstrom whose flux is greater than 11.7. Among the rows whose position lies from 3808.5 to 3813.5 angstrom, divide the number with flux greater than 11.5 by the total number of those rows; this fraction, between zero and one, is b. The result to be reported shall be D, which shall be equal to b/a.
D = 5.0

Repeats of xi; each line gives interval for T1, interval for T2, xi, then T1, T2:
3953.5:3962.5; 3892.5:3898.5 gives 0.9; 0.40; 0.65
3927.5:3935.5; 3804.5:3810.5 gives 4.1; 0.45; 0.90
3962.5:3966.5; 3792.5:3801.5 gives 0.3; 0.23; 0.43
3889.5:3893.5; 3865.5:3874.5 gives 0.9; 0.56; 0.53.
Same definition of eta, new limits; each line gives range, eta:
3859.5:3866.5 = 0.46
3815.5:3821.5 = 1.04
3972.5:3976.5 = 0.51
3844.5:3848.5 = 0.27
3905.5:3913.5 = 0.29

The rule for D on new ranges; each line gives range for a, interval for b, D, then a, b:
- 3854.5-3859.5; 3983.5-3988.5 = 0.0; 0.40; 0.0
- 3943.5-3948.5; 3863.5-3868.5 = 1.0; 0.20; 0.2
